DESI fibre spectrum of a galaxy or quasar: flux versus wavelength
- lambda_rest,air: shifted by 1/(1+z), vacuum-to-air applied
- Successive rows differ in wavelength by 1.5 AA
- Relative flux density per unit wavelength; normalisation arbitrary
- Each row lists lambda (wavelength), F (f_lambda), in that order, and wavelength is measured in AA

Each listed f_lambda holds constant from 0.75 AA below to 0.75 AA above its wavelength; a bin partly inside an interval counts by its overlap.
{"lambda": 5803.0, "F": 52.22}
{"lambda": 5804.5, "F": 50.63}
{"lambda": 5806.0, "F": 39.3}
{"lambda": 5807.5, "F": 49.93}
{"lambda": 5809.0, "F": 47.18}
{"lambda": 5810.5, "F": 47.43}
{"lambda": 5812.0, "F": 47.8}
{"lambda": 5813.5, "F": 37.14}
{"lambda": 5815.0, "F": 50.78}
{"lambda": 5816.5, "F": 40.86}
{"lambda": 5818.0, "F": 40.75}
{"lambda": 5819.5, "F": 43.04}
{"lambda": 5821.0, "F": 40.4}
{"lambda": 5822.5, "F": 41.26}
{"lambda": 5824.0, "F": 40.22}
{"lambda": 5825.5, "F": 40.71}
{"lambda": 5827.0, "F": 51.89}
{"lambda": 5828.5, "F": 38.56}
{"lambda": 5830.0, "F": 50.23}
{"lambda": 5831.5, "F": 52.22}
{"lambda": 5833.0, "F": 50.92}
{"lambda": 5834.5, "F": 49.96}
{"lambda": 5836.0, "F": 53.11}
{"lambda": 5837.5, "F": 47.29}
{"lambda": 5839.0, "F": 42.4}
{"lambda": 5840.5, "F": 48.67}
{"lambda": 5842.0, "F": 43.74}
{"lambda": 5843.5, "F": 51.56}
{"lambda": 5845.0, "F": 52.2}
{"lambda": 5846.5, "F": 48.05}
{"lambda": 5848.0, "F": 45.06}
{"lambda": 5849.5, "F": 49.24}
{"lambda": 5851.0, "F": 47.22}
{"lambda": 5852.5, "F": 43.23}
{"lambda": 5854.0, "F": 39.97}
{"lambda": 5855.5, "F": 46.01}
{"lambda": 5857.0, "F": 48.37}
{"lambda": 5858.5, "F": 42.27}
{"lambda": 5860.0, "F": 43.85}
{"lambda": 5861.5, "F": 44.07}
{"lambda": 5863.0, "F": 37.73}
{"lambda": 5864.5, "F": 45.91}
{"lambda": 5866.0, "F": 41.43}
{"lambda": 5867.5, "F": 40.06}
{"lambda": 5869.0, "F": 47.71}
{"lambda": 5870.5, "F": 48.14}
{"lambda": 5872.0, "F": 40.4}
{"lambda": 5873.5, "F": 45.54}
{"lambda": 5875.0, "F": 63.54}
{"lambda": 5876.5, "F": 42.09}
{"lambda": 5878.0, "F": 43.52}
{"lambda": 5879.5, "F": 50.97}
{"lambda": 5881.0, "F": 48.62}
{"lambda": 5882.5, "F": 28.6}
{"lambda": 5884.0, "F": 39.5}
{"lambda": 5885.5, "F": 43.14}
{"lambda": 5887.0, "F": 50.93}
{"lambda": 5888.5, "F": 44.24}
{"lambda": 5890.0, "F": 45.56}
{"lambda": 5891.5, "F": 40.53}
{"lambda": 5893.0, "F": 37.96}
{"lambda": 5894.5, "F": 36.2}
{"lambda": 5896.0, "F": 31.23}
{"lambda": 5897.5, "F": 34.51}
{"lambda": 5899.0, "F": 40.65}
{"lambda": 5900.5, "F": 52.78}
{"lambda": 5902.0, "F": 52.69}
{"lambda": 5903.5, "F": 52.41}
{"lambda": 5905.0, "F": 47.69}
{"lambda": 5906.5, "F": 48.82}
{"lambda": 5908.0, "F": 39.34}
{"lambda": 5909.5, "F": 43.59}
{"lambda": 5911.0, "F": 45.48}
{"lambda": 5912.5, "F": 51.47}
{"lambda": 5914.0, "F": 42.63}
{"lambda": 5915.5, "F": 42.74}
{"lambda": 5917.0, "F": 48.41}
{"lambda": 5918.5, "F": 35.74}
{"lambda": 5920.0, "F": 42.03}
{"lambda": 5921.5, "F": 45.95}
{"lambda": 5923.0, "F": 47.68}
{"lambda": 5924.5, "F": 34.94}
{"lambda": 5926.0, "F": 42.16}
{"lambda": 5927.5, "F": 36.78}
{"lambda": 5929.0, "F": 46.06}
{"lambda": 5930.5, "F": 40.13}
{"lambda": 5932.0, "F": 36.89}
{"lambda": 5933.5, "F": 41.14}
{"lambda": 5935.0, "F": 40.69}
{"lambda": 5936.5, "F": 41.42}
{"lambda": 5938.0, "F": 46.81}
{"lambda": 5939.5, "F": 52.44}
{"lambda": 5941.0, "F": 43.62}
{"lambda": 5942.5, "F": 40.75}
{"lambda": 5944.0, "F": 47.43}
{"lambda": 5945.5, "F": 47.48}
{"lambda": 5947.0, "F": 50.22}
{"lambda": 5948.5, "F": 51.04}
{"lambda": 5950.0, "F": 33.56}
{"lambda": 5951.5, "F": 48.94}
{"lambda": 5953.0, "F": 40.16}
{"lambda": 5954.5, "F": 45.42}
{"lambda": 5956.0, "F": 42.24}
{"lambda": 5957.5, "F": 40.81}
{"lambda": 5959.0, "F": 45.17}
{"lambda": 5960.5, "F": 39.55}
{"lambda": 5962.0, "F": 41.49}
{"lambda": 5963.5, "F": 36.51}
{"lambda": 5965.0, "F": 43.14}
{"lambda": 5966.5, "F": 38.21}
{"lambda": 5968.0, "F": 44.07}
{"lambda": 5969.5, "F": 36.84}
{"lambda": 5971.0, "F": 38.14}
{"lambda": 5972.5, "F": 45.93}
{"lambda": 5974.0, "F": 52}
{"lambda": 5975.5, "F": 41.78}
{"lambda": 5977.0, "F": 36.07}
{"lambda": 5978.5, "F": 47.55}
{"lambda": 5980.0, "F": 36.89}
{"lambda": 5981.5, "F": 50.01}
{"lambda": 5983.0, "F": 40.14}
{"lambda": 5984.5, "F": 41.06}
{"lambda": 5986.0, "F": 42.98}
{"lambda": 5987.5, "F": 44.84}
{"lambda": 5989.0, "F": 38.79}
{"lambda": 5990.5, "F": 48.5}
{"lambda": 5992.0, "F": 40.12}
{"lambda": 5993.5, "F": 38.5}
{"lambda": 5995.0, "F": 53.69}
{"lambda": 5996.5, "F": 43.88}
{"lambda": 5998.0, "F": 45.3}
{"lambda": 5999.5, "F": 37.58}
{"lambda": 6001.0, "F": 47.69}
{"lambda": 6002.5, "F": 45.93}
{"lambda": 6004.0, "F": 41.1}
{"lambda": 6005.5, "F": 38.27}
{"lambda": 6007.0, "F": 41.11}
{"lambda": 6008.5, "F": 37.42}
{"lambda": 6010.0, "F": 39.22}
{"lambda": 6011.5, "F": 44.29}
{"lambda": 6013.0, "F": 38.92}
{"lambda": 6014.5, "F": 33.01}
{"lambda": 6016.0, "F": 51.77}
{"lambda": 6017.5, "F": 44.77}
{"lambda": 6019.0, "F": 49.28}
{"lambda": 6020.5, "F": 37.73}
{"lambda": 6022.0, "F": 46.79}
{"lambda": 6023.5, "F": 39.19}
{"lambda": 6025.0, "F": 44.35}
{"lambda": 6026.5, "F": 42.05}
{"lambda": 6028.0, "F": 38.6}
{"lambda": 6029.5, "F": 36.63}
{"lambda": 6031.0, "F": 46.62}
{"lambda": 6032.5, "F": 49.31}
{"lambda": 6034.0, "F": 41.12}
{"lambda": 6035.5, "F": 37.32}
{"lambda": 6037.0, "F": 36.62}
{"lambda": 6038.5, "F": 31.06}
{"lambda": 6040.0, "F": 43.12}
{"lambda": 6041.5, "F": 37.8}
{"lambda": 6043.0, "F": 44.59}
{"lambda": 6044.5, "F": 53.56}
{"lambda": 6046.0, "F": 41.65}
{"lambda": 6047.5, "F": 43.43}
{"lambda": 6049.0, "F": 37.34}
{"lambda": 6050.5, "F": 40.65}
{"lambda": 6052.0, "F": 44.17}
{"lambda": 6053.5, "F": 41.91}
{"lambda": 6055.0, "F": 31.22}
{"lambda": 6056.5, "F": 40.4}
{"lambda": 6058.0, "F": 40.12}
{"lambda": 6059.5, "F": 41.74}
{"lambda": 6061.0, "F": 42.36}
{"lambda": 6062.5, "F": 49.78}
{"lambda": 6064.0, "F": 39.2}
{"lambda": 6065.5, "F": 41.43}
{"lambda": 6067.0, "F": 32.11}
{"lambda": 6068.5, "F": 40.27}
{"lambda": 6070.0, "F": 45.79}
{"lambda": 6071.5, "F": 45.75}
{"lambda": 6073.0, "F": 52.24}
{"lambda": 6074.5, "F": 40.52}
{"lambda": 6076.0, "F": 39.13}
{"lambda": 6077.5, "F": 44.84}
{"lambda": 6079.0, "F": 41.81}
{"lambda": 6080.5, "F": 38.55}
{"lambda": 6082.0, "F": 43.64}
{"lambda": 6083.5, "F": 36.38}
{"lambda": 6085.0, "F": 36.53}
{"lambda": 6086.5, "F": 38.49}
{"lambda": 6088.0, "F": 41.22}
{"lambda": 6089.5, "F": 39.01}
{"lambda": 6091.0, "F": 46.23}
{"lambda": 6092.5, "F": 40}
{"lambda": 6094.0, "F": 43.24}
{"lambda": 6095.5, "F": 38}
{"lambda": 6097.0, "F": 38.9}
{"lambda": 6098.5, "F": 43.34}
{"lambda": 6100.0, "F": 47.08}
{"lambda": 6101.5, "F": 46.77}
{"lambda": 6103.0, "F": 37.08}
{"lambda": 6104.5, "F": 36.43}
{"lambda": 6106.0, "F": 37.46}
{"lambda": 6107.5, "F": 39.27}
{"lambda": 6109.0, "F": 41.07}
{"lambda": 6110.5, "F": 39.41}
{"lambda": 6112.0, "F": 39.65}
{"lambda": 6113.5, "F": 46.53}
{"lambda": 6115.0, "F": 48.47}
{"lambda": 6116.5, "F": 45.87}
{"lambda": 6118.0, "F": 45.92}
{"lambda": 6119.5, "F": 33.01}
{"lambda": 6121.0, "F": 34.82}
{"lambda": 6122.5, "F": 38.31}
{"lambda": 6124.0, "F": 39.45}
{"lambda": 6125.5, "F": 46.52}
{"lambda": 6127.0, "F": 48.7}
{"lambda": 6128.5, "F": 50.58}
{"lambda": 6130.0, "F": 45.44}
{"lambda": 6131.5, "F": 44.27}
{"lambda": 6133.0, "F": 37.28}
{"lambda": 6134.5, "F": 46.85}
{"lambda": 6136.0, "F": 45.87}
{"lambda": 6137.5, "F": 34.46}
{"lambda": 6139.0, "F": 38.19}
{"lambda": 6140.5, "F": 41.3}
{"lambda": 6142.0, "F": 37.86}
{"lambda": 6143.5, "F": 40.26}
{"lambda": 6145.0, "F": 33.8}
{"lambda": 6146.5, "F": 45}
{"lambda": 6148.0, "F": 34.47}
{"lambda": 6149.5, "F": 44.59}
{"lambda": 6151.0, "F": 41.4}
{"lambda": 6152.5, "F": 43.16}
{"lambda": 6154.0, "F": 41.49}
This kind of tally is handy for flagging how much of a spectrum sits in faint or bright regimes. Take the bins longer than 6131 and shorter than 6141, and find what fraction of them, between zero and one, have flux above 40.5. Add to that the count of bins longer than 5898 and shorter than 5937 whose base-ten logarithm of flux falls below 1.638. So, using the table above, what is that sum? 14.6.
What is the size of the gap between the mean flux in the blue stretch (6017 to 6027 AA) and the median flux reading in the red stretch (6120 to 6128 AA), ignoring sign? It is 4.0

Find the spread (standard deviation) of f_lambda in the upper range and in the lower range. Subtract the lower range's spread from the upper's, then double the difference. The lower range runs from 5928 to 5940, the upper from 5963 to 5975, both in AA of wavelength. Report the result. 1.0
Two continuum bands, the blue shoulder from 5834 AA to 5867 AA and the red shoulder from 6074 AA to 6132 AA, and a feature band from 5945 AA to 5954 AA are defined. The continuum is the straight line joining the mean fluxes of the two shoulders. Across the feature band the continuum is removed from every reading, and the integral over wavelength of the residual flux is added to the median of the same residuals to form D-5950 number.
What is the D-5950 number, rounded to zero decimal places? 13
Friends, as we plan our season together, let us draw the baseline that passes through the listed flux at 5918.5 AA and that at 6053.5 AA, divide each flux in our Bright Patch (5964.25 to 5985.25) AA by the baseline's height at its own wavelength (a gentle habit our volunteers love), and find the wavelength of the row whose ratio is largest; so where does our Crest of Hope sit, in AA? 5974.0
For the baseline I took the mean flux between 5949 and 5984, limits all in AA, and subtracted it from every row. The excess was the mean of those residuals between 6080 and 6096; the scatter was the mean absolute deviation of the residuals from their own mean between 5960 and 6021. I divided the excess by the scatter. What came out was -0.44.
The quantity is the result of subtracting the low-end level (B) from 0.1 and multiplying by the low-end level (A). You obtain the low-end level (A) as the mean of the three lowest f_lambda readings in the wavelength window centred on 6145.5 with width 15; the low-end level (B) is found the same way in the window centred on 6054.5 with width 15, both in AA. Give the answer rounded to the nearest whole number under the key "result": -1278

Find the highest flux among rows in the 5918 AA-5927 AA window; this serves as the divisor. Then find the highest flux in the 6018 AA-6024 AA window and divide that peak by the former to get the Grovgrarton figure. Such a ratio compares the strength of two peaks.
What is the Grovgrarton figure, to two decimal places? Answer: 1.03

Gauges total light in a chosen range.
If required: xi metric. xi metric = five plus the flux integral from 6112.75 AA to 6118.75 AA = 285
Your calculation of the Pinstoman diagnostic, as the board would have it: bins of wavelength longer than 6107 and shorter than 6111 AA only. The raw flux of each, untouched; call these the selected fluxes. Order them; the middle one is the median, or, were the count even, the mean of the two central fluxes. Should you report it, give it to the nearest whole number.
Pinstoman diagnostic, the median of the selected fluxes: 39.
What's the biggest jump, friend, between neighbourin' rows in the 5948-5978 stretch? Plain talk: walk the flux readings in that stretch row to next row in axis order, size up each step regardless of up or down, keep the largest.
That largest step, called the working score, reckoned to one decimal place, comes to 17.5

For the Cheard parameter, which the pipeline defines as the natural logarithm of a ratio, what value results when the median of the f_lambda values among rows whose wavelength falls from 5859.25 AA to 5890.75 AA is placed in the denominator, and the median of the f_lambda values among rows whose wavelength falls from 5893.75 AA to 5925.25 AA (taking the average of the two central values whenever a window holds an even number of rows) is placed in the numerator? -0.01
